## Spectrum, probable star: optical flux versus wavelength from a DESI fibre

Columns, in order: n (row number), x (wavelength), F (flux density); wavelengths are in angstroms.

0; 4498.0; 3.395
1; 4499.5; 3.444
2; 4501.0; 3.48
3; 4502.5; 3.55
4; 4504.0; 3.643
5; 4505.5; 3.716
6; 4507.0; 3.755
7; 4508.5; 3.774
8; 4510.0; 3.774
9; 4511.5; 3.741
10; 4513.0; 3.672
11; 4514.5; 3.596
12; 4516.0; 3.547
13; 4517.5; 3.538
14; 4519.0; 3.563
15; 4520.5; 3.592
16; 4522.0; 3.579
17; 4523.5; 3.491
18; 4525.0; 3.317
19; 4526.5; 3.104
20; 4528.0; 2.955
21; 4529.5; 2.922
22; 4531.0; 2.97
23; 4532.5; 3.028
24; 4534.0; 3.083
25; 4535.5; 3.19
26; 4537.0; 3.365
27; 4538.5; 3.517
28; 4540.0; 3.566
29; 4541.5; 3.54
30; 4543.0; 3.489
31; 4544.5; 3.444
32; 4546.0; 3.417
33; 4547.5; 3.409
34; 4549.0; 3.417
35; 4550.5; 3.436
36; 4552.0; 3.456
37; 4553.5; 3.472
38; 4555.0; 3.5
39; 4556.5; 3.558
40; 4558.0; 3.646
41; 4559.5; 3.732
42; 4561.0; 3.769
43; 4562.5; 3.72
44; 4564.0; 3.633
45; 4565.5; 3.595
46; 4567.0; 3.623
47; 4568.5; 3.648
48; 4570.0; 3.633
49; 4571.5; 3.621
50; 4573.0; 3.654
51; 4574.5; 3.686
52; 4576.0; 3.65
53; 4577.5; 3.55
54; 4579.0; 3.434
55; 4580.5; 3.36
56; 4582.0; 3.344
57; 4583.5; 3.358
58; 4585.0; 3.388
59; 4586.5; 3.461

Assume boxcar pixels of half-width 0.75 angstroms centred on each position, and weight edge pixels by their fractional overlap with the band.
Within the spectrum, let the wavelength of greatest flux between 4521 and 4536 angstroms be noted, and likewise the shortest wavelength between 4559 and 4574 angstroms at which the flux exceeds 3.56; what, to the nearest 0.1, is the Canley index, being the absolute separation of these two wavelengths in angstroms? 37.5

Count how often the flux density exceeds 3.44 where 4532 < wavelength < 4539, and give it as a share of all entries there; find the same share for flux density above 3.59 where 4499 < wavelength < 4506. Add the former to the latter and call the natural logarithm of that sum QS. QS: -0.5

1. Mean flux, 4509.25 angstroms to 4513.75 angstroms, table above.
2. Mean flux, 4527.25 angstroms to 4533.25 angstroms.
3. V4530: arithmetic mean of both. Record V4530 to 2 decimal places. 3.35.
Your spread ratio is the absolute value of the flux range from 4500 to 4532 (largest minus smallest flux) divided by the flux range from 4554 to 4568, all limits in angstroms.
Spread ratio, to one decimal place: 3.2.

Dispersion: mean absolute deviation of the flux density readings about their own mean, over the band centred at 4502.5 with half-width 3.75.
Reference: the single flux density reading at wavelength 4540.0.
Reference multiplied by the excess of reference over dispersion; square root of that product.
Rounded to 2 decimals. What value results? 3.52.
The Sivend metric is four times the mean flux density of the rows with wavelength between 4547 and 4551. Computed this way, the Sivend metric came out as 13.7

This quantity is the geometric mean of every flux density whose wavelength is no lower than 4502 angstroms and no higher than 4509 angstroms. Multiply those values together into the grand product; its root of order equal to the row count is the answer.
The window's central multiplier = 3.69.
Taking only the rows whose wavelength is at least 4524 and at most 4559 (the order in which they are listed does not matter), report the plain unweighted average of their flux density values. 3.34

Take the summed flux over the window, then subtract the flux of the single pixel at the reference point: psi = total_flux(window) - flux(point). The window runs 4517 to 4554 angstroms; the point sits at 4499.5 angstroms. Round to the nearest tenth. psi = 80.4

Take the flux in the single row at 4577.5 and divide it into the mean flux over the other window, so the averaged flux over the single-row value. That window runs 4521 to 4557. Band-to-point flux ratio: 0.94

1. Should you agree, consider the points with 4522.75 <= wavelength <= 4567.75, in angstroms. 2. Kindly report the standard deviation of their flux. 0.24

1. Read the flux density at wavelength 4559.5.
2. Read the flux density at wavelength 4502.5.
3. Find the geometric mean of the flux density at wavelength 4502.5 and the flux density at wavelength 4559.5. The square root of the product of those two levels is 3.64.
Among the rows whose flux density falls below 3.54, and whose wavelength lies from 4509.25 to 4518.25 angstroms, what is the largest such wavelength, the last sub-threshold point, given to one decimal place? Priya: 4517.5 angstroms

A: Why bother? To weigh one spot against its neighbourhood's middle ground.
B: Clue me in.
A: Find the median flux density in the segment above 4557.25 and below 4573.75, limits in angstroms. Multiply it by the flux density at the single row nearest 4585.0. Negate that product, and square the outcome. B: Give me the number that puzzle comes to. 153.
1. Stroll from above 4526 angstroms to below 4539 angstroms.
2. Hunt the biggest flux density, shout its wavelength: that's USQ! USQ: 4538.5 angstroms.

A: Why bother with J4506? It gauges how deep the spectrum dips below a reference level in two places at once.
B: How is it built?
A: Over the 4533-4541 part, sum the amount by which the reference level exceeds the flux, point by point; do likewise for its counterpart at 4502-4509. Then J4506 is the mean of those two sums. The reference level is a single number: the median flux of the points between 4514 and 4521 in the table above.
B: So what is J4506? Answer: 0.2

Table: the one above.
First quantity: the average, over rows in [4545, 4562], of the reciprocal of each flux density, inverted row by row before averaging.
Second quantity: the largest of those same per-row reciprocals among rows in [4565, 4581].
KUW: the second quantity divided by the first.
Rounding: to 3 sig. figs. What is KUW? 1.05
